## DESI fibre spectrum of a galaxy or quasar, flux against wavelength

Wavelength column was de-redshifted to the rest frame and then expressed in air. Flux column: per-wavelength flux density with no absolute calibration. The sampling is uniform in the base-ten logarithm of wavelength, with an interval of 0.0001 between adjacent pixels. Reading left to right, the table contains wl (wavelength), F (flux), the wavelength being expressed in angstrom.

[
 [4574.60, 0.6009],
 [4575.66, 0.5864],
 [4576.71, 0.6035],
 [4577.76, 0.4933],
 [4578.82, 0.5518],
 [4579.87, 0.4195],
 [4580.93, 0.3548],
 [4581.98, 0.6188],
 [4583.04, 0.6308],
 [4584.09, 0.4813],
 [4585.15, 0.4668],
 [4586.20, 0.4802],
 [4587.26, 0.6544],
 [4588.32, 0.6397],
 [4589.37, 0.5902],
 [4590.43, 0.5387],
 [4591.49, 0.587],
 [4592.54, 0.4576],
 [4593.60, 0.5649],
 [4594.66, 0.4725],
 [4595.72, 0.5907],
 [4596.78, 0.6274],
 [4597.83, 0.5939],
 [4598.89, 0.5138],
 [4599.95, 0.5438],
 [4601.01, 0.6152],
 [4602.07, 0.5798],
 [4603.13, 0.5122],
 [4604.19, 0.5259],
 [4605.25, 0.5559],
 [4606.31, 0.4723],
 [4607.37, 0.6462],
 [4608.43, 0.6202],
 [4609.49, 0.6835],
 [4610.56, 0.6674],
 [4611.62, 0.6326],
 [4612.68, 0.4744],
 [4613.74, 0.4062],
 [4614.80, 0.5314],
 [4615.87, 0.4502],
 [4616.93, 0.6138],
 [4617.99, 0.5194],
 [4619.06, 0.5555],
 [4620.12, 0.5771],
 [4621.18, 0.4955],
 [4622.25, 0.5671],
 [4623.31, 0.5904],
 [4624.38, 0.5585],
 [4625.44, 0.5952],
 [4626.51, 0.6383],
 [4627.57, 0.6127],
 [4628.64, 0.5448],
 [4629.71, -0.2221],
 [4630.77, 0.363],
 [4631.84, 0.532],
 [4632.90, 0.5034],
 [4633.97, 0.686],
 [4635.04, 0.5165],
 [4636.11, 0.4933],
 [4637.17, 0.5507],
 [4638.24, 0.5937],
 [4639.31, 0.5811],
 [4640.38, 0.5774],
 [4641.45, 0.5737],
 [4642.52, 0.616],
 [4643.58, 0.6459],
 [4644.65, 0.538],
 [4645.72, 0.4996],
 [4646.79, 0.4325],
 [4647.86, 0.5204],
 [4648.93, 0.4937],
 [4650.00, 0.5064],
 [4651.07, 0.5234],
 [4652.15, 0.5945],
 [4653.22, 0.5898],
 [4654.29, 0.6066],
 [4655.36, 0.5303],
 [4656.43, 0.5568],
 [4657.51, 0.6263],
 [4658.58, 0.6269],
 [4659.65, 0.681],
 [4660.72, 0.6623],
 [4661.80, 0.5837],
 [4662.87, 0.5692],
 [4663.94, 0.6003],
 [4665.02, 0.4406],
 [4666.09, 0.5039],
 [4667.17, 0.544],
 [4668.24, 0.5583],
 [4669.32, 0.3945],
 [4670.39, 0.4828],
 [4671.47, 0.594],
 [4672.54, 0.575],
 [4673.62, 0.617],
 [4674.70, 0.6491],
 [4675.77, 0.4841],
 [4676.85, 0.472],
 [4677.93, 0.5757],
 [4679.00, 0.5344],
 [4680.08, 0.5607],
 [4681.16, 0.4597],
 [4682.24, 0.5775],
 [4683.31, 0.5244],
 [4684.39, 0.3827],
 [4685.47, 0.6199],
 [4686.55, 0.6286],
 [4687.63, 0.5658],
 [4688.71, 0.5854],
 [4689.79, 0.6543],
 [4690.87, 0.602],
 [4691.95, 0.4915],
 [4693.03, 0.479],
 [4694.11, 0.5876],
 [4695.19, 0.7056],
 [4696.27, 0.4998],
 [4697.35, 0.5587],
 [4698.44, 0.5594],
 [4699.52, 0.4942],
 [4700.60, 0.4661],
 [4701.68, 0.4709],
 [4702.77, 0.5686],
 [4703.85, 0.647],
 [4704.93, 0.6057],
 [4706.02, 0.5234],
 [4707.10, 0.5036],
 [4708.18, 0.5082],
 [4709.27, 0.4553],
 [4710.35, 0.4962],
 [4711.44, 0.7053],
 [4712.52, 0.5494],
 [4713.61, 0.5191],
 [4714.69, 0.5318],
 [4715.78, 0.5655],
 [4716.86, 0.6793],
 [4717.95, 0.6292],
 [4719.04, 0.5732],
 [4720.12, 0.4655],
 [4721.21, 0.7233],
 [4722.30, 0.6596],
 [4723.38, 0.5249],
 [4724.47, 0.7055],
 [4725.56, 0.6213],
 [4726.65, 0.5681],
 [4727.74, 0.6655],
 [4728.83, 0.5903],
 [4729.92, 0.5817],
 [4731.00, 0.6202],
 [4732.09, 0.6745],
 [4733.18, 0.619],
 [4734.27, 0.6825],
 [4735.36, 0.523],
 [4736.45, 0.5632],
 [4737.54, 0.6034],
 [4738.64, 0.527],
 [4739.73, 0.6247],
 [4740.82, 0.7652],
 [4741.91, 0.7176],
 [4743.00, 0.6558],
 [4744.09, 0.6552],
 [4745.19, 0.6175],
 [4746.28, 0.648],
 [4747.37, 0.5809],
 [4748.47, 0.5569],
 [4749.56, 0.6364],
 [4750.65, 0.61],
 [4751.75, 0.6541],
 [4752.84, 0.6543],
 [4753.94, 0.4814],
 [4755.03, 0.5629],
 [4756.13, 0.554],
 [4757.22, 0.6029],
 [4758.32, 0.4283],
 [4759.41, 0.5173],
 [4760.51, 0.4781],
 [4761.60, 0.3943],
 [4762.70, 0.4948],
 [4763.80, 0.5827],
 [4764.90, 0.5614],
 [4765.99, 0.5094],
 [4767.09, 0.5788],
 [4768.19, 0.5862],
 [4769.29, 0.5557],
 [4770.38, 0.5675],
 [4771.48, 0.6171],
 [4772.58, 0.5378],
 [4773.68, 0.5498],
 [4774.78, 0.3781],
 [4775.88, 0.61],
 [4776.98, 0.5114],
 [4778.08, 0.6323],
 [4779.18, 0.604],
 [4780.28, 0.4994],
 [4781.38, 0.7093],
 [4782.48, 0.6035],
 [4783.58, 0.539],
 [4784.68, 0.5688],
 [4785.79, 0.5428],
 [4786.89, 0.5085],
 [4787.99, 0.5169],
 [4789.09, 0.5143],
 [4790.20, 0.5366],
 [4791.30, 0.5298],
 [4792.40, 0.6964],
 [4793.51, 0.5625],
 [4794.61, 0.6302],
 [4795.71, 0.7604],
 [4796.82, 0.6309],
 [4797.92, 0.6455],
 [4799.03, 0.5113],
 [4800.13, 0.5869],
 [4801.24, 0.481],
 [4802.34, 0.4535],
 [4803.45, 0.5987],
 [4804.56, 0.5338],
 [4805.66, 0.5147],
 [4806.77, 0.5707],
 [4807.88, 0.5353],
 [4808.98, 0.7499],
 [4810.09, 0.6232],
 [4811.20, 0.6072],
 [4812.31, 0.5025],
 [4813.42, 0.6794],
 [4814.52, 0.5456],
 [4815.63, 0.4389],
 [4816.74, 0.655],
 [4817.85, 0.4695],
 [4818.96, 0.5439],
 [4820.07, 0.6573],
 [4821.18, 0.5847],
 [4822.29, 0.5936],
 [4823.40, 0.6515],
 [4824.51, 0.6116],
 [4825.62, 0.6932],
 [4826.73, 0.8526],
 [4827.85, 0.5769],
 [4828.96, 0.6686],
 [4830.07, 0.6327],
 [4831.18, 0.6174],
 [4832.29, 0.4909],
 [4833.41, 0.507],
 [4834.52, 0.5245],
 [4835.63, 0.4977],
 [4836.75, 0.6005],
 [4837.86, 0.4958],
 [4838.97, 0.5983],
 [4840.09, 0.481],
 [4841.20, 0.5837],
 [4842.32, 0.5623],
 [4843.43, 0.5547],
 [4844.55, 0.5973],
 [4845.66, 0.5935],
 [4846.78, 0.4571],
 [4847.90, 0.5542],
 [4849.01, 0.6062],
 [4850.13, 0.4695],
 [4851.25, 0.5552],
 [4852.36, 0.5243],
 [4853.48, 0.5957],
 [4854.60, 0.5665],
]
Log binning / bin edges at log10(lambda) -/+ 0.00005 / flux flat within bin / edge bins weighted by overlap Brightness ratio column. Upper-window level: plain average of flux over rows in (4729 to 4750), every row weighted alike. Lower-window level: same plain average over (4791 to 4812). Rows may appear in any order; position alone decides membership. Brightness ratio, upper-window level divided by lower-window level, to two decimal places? 1.06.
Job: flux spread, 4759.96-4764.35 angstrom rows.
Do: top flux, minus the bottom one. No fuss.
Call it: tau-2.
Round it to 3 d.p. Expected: 0.188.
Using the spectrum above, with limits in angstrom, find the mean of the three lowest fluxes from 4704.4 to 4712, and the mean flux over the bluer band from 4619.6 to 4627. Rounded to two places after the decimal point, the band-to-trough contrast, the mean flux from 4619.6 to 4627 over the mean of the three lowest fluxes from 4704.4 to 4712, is 1.18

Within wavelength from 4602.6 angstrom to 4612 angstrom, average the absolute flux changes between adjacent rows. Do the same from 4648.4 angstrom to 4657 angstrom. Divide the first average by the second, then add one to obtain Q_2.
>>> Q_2 2.7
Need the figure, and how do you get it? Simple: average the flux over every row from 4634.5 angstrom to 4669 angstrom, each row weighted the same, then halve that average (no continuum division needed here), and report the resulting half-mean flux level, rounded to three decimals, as 0.280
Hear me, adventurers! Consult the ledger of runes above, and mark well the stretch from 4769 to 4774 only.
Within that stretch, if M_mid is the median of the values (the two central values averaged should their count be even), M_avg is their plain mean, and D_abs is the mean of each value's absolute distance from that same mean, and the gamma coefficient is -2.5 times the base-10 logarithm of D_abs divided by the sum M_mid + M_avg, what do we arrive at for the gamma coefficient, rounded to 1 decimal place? 4.3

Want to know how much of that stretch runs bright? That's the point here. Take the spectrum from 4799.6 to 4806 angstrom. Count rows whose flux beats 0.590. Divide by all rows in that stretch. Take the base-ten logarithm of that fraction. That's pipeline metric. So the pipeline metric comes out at -0.78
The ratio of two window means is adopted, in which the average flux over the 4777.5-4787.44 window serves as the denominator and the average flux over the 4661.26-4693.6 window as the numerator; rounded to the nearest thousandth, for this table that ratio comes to 0.940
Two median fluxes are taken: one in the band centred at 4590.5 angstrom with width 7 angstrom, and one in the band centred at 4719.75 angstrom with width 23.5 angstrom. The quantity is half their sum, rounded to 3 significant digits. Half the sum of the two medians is 0.582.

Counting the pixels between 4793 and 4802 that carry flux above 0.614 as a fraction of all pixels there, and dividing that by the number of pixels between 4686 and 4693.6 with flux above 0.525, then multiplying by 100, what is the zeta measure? 10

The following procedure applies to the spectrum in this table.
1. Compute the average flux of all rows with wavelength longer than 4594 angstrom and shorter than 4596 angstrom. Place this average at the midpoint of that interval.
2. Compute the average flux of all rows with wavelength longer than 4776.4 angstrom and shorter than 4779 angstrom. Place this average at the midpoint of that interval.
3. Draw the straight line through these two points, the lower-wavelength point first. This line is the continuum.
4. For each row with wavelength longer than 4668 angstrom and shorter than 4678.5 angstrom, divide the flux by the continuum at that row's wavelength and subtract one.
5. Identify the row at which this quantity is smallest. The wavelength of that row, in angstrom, 4669.32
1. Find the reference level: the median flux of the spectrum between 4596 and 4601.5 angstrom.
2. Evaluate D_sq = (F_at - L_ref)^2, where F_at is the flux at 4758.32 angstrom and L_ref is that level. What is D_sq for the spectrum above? 0.027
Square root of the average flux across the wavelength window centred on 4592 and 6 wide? 0.732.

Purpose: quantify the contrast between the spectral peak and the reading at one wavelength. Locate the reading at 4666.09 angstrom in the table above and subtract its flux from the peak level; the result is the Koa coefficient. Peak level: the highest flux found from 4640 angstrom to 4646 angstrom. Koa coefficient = 0.14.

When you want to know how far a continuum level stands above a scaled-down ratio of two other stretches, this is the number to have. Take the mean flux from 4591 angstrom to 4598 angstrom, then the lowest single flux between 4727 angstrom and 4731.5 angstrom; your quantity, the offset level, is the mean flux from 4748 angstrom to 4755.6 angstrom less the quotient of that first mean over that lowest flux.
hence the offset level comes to -0.36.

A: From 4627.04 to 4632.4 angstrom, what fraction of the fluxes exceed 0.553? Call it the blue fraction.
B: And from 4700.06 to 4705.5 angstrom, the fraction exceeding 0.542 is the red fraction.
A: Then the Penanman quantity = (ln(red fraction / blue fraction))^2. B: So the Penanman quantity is 1.2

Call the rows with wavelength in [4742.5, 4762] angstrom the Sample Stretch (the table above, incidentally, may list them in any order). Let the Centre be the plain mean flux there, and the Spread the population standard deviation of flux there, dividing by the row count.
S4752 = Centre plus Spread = 0.65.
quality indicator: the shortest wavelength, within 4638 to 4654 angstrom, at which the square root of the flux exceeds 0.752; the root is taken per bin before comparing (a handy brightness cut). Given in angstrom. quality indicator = 4638.24 angstrom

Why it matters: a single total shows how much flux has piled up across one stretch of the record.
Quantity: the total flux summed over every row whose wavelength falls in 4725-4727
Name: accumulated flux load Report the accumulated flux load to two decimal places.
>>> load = 1.19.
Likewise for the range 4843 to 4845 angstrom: 1.15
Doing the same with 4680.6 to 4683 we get 1.04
